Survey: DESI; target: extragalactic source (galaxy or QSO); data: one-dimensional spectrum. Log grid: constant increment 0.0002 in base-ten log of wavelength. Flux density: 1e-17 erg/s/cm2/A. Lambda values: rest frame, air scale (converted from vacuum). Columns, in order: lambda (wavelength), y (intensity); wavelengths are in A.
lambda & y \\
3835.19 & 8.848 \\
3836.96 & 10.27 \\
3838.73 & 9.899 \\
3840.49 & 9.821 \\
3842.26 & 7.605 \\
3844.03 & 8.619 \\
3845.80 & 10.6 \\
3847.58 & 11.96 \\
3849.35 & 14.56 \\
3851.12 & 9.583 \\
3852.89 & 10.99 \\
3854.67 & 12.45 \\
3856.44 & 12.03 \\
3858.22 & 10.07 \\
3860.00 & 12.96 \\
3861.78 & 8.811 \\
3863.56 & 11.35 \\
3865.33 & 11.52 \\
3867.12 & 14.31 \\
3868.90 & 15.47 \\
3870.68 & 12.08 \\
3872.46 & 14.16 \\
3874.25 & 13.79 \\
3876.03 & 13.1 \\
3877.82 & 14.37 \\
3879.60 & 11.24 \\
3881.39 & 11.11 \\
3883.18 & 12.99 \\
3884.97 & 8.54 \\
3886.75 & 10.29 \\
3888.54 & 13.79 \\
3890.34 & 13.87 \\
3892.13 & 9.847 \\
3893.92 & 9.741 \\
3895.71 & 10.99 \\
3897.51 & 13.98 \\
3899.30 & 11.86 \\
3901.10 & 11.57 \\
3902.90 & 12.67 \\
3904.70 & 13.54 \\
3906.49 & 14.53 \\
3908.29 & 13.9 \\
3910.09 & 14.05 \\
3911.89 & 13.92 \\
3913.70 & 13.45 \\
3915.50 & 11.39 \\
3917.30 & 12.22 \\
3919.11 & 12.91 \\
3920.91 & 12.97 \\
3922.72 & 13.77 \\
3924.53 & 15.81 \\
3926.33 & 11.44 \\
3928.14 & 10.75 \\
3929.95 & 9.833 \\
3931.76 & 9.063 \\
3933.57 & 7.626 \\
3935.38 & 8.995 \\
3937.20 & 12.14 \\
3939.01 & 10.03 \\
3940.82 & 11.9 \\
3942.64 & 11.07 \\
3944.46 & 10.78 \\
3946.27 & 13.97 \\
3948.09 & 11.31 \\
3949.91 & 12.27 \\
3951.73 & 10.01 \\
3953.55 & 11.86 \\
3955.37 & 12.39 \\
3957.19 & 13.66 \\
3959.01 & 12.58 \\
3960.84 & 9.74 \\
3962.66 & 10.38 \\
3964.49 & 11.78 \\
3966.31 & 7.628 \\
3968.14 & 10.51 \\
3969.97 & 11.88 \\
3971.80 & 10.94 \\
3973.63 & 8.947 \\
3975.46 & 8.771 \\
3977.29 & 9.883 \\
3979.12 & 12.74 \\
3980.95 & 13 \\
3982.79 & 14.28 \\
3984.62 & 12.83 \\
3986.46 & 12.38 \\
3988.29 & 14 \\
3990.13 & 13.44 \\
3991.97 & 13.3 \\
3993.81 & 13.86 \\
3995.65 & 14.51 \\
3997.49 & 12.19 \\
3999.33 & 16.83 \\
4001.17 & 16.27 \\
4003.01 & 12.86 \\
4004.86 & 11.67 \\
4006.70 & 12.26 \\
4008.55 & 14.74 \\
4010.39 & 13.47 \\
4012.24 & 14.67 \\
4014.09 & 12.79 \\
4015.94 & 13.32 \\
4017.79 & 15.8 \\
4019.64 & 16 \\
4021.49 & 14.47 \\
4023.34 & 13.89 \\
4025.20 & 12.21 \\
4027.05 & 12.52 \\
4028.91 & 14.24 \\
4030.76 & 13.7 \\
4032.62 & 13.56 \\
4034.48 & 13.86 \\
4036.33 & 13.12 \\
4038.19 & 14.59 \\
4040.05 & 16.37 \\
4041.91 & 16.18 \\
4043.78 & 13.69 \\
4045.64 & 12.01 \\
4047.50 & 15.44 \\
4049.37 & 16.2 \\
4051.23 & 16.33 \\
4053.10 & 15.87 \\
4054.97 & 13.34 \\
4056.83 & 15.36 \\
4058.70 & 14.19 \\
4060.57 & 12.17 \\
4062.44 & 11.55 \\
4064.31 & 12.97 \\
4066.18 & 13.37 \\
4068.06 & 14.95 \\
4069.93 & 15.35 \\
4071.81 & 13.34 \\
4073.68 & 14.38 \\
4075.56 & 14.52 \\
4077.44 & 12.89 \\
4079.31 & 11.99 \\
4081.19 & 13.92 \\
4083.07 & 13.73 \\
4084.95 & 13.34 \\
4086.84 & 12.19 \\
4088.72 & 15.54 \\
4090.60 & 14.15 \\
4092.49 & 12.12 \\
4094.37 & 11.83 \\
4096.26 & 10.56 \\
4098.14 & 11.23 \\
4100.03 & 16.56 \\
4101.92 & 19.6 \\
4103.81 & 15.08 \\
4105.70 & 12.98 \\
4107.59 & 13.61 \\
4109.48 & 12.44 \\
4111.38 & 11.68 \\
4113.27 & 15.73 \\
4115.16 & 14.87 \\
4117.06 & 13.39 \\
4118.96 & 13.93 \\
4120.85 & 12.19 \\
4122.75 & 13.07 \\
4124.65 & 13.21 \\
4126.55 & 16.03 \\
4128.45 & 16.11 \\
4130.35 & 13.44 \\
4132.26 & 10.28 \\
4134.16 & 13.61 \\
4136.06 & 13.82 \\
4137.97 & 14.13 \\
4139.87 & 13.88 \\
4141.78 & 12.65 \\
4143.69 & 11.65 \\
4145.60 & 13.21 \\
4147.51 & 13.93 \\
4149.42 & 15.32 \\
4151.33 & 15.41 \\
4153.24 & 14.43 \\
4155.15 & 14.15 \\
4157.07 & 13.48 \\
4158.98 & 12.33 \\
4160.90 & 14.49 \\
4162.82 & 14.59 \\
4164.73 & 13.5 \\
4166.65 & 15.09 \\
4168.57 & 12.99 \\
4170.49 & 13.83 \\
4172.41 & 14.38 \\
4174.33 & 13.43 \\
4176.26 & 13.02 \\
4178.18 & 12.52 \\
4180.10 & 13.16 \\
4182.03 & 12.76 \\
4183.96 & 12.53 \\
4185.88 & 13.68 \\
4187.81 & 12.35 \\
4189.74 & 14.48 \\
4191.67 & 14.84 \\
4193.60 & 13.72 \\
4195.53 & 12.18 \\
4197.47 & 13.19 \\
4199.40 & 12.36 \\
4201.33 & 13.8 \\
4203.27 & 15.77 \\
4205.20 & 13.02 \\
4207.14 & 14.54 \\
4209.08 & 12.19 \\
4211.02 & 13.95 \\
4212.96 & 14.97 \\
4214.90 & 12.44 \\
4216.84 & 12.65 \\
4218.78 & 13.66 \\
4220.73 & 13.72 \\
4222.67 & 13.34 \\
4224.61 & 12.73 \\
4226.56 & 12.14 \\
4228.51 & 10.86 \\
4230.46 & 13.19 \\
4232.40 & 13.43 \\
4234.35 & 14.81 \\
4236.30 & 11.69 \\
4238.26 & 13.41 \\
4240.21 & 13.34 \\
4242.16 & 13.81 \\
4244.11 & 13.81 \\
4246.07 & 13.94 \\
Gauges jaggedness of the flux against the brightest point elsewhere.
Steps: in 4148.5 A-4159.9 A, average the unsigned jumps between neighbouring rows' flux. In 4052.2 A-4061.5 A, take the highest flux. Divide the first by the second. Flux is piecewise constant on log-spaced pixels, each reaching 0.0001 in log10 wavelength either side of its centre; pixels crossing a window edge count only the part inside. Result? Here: 0.040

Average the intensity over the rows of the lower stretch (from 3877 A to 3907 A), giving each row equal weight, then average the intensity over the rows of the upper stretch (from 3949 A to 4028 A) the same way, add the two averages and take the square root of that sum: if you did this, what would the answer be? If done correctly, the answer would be 4.97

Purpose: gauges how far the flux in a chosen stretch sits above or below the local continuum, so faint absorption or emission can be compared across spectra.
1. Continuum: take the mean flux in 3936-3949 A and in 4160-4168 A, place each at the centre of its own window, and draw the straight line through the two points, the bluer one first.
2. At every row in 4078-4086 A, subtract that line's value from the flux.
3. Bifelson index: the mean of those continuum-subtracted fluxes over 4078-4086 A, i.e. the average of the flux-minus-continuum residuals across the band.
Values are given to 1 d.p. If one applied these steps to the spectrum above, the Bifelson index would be -0.1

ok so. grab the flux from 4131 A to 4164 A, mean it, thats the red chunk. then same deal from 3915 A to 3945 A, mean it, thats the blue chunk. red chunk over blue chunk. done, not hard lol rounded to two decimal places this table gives 1.20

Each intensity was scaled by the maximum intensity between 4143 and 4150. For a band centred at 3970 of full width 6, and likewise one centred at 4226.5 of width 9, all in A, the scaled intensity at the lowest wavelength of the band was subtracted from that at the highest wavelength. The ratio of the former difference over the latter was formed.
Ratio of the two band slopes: -2.9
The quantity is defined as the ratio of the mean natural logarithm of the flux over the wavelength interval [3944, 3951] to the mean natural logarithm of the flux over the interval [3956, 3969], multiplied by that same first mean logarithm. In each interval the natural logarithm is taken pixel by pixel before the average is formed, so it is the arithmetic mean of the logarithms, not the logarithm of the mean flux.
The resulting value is 2.61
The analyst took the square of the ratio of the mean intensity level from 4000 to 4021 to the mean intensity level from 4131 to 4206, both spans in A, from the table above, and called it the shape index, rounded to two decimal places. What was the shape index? 1.07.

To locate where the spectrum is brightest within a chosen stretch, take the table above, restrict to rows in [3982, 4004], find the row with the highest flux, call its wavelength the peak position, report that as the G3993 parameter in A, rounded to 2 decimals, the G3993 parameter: 3999.33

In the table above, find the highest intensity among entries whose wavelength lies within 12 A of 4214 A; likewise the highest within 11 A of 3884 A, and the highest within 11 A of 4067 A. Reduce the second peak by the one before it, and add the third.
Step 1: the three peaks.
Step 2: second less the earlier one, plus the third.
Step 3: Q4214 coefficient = 14.0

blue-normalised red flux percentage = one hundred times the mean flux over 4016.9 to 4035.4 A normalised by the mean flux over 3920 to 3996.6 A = 120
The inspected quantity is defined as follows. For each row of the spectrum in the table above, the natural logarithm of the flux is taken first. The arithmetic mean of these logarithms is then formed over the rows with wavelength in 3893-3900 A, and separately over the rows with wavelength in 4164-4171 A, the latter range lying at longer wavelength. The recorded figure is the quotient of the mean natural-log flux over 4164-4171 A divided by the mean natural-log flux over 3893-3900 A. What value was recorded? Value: 1.07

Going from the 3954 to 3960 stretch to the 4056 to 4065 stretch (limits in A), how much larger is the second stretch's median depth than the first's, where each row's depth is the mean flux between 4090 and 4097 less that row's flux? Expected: -0.39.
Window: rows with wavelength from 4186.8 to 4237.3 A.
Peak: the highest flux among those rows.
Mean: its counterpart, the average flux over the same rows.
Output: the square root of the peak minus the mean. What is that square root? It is 1.57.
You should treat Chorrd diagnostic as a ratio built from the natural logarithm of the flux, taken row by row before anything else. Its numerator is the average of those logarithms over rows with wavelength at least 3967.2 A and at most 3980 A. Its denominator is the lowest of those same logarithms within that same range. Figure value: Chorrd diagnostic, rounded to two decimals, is 1.08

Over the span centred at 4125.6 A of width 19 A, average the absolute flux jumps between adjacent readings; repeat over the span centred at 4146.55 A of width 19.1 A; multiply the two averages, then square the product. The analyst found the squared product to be 2.0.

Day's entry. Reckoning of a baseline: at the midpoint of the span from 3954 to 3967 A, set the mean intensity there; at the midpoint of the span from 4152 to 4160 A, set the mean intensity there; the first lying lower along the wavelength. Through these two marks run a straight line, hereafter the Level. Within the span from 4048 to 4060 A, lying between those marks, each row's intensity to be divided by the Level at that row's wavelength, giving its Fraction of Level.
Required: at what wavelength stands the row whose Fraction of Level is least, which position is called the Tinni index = 4054.97 A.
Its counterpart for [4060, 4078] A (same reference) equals 4062.44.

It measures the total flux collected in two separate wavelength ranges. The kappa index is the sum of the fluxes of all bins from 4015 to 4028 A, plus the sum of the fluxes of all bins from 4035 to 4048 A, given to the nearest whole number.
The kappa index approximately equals 200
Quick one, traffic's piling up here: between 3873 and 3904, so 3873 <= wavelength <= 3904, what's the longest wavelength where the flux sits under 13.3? 3902.90 A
